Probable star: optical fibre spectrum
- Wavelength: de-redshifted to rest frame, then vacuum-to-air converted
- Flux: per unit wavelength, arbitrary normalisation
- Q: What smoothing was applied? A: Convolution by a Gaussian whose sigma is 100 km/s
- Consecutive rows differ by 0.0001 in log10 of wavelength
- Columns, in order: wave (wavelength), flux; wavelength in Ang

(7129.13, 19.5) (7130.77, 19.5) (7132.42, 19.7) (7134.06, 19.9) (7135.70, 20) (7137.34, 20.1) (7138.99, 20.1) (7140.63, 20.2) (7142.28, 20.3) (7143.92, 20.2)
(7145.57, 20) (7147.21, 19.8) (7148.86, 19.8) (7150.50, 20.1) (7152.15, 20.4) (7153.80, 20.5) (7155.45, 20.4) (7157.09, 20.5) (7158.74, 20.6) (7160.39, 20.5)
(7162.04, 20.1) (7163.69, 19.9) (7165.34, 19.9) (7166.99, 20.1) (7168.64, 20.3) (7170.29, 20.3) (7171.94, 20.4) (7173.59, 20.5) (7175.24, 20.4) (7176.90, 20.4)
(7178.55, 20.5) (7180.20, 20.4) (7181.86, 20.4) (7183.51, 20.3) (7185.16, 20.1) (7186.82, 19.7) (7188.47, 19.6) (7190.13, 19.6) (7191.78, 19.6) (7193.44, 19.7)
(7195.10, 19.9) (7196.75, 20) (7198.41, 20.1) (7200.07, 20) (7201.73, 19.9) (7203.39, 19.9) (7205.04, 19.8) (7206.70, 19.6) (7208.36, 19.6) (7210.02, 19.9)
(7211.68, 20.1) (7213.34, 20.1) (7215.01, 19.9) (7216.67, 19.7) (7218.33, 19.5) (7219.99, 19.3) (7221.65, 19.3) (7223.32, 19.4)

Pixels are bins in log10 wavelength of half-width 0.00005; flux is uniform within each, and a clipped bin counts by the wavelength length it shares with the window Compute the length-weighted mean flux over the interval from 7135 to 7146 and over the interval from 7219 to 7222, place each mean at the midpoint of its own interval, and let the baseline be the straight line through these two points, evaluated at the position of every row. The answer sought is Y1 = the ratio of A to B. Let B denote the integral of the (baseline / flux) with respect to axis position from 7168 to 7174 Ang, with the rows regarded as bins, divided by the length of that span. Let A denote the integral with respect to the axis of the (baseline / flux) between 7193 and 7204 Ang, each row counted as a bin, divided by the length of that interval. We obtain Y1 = 1.01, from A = 0.98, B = 0.97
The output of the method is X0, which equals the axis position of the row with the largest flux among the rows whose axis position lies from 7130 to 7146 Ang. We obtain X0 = 7142.28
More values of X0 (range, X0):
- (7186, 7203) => 7198.41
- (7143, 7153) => 7152.15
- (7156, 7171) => 7158.74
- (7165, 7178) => 7173.59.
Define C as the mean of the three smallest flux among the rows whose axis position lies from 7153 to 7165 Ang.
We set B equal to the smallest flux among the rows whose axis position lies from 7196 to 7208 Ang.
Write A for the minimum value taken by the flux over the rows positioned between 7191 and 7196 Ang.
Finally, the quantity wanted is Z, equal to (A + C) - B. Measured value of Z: 20.1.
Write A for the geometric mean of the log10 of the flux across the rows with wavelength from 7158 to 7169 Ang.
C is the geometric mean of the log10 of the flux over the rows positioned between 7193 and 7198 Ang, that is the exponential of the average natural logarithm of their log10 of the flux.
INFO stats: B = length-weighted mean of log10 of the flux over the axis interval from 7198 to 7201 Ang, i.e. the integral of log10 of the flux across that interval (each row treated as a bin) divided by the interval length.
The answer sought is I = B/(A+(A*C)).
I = 0.433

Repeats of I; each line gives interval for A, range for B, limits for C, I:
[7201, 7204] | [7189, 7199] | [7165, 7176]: 0.433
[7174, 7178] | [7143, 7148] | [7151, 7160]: 0.430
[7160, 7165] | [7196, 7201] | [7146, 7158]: 0.432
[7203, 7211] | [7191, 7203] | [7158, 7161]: 0.433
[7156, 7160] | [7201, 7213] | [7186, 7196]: 0.431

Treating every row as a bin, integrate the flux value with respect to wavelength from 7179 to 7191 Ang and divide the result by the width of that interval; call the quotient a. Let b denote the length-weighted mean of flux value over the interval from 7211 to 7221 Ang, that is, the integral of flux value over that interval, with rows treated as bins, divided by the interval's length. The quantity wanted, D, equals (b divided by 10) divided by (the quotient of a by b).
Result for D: 1.95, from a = 20.0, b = 19.75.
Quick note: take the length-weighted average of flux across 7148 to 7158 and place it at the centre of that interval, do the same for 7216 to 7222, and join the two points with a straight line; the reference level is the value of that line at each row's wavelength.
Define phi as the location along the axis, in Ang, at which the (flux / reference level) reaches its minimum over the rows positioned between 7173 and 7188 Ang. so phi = 7186.82 Ang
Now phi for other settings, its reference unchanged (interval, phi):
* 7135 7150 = 7147.21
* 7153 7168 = 7163.69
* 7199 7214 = 7206.70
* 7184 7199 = 7188.47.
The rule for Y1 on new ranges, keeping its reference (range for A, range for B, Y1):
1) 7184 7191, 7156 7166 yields 1.01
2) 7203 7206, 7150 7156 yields 1.00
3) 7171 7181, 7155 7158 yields 0.99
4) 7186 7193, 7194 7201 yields 1.02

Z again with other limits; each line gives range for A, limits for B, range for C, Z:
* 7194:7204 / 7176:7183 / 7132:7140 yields 19.4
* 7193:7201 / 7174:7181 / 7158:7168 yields 19.3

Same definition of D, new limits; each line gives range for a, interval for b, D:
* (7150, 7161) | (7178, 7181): 2.05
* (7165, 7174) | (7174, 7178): 2.05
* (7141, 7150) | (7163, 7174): 2.04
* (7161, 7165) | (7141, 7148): 2.02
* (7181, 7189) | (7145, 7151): 1.98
